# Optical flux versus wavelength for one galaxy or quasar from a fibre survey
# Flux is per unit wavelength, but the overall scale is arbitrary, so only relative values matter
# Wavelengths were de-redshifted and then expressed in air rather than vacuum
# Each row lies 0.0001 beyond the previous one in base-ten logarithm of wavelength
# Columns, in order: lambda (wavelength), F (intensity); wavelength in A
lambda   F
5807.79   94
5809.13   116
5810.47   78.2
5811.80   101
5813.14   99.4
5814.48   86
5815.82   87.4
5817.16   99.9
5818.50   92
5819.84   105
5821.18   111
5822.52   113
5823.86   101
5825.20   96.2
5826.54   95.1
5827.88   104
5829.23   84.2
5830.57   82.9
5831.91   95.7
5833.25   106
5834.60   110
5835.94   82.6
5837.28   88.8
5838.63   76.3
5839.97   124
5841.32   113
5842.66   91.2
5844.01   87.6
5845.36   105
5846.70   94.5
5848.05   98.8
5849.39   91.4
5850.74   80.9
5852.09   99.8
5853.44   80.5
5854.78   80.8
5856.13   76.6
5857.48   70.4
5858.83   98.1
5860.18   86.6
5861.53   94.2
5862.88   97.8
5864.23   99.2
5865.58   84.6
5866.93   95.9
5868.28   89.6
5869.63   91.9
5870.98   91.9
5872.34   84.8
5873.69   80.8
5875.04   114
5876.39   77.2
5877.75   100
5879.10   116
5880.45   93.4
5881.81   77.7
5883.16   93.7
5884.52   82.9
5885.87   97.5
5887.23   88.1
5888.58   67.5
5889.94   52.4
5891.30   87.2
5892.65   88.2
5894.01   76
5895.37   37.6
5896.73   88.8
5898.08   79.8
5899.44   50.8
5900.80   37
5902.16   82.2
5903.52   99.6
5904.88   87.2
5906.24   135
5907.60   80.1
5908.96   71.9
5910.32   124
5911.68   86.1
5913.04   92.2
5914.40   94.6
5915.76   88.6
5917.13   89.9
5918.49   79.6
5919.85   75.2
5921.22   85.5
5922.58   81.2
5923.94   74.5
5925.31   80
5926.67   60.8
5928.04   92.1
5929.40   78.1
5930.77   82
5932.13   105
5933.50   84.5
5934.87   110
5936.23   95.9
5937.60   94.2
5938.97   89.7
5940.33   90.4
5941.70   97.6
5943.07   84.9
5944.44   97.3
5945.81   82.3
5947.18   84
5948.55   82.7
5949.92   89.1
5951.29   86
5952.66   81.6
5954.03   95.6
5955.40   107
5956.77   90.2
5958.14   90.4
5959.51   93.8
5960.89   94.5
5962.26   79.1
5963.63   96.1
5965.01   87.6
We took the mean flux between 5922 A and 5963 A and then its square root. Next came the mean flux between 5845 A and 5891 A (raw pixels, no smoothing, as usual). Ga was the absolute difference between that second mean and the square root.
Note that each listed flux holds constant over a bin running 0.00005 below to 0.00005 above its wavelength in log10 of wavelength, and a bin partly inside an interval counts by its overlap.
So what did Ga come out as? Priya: 80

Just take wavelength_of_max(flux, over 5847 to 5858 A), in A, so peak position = 5852.09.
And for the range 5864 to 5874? 5864.23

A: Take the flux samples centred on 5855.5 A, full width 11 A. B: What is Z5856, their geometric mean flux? 84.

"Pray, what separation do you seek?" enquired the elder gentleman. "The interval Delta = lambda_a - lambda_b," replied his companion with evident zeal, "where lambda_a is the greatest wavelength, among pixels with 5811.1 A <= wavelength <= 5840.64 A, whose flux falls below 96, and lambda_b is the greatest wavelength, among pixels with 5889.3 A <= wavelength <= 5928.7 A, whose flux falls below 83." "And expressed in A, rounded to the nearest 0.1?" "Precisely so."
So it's -88.0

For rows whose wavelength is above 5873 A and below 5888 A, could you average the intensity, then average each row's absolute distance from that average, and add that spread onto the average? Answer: 103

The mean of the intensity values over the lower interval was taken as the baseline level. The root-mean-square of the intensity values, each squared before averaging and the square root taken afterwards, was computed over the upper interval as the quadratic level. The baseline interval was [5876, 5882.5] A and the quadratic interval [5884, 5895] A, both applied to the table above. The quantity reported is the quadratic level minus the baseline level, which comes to -12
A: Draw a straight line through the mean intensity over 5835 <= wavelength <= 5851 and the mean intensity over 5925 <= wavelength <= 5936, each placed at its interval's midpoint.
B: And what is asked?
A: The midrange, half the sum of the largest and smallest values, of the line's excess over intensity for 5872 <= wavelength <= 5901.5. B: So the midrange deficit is 14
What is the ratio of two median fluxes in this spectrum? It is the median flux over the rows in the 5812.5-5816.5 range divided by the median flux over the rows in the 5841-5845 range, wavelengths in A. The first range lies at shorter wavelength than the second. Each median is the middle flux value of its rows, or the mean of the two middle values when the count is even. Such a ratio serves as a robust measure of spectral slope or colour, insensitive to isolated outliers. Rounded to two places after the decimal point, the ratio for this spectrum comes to 0.96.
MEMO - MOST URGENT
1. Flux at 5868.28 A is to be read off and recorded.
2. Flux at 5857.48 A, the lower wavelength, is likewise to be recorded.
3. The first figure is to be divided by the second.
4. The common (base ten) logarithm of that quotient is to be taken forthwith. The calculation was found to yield 0.10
